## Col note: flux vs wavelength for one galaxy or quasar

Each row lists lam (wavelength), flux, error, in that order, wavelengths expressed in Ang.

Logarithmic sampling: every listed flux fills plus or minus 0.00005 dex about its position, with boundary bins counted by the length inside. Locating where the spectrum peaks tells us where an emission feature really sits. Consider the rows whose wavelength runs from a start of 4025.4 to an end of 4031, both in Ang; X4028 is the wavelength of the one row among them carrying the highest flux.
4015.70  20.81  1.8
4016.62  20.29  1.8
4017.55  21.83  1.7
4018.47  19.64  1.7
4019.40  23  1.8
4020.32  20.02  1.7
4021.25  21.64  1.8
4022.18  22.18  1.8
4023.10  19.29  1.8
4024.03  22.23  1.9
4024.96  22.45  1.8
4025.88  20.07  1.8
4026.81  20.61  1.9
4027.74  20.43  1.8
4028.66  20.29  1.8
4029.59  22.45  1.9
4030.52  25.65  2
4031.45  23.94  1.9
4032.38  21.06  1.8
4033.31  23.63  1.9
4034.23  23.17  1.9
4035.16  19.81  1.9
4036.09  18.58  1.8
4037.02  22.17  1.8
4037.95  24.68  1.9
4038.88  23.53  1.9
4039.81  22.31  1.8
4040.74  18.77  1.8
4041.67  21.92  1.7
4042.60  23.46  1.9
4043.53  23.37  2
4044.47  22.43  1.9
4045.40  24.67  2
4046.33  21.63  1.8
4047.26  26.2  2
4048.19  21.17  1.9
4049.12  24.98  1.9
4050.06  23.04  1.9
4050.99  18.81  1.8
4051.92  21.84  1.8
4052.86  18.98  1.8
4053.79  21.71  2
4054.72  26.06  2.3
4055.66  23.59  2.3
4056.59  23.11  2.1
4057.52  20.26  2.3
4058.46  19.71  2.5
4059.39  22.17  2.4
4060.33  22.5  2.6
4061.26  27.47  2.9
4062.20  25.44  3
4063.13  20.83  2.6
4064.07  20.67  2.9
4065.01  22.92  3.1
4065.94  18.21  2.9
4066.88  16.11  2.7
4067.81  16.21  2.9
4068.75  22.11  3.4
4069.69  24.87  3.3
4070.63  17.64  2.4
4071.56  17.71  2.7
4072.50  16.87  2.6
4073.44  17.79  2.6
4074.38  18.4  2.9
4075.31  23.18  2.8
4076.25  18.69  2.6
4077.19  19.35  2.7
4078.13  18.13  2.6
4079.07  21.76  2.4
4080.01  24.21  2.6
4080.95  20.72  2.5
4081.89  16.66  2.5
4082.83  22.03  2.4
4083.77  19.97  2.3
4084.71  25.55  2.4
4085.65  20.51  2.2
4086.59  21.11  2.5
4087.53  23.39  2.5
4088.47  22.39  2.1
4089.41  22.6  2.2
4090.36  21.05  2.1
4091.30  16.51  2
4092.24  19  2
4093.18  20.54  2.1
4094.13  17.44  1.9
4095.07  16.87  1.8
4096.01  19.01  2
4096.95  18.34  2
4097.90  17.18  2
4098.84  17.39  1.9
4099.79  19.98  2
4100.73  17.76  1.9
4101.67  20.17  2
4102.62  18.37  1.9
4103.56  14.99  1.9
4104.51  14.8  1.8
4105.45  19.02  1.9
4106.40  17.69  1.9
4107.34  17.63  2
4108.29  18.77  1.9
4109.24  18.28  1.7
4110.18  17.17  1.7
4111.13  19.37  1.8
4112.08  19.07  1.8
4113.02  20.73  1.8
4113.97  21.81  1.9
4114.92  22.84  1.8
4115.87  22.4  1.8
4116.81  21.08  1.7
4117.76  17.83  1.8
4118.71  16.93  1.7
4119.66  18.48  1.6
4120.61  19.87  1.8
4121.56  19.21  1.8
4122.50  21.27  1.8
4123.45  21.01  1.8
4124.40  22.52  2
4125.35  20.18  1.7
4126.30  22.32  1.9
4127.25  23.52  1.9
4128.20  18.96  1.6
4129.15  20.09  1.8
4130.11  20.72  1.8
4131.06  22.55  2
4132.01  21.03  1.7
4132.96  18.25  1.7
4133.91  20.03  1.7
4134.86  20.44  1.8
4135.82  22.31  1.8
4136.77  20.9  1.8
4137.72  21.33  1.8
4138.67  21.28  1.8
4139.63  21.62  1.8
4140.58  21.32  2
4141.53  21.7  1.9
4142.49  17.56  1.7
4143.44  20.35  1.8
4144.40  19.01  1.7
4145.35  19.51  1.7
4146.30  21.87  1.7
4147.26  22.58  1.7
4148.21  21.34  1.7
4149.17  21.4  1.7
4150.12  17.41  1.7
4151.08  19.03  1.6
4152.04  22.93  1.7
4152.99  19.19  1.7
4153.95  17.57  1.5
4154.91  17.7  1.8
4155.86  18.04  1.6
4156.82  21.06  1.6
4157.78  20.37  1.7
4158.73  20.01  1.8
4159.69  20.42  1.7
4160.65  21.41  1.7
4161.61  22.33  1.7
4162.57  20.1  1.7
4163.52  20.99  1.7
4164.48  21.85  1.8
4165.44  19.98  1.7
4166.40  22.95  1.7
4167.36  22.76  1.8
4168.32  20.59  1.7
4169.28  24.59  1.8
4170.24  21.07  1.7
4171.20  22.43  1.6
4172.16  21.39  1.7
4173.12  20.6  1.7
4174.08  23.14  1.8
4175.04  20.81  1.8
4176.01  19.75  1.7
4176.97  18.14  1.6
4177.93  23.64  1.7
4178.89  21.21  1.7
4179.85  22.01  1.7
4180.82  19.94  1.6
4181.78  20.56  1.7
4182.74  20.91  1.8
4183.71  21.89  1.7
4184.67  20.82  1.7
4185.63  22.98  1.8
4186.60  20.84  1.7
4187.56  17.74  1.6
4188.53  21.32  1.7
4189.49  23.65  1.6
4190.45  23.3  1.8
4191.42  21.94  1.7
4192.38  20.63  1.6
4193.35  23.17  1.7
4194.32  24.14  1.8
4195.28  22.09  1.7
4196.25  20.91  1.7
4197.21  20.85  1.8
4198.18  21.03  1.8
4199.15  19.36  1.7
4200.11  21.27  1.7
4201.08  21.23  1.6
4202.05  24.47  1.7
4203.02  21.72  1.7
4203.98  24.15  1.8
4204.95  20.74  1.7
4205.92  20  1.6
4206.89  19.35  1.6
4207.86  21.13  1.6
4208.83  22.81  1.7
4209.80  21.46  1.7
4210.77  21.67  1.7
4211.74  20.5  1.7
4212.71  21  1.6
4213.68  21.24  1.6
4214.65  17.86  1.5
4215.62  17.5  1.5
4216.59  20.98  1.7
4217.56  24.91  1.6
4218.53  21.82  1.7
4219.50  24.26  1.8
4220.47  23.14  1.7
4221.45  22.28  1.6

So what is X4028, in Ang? 4030.52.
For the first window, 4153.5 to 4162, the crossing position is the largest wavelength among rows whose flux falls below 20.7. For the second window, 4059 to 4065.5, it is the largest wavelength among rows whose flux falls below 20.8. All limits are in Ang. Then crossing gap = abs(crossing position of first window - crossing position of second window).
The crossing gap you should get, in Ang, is 95.6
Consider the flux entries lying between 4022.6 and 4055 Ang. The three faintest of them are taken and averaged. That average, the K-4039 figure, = 18.7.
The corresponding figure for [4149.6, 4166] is 17.6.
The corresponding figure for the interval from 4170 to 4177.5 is 19.5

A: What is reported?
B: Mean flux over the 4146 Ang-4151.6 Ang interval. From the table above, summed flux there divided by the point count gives 20.6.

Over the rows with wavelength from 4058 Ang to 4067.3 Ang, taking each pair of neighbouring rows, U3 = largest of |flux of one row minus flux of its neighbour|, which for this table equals 4.97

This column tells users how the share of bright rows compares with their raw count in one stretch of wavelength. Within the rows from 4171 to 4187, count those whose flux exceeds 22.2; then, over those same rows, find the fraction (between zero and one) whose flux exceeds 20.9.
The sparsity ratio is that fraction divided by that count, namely 0.13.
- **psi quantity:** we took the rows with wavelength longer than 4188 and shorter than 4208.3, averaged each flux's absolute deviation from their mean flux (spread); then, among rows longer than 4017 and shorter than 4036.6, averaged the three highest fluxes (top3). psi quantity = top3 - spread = 23.2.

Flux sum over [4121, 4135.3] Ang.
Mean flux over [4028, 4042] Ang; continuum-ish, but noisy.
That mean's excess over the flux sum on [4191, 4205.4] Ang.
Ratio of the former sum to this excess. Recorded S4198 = -1.02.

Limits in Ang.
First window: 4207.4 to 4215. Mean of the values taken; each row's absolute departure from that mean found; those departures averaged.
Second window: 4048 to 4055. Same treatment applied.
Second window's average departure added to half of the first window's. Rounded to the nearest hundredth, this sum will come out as 2.41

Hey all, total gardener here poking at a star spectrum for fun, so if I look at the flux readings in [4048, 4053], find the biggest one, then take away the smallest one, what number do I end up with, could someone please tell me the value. 6.2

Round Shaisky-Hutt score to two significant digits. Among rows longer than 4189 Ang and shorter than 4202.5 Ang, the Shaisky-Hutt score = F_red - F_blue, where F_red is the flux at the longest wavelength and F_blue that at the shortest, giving 0.82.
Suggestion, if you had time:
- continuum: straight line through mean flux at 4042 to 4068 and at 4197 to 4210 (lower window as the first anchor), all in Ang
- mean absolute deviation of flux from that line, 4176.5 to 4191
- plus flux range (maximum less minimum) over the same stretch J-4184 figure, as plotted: 7.3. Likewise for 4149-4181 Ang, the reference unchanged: 8.7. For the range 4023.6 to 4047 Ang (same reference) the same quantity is 8.5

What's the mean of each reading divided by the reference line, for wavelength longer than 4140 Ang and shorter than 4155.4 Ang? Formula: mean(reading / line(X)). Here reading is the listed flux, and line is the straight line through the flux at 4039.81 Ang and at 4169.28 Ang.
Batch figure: 0.83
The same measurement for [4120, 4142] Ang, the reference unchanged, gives 0.88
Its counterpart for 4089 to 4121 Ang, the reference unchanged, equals 0.80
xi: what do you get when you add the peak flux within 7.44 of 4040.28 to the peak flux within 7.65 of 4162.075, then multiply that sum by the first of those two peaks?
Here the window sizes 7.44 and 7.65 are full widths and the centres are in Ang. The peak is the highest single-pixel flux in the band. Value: 1160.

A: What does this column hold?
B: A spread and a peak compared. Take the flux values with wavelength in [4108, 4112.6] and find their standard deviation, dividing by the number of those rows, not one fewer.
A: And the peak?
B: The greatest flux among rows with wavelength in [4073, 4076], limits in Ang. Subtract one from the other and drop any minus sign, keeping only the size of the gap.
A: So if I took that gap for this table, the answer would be 22.4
